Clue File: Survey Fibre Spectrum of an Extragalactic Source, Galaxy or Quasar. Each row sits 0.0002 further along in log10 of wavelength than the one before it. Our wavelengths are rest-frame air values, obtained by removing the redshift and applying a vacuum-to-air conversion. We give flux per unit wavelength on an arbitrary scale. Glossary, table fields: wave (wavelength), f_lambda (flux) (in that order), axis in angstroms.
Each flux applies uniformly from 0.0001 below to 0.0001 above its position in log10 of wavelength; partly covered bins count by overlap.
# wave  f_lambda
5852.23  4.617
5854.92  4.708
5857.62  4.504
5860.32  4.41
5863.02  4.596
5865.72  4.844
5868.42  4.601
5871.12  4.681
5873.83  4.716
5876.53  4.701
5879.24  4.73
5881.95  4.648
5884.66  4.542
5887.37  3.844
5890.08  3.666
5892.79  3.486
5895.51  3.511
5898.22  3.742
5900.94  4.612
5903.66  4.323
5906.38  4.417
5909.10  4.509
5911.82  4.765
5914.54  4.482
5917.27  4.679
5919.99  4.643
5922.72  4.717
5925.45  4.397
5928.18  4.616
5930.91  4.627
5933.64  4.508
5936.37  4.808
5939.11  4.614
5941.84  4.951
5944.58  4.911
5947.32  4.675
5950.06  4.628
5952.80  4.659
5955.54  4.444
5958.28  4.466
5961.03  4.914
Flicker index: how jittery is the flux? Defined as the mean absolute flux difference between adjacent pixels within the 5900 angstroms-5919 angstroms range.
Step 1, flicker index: 0.20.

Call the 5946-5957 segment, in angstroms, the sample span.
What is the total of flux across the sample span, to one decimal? 18.4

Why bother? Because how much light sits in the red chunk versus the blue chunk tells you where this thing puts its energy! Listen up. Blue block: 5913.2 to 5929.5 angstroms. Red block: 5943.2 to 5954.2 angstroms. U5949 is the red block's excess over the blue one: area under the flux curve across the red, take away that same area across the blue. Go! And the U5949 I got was -23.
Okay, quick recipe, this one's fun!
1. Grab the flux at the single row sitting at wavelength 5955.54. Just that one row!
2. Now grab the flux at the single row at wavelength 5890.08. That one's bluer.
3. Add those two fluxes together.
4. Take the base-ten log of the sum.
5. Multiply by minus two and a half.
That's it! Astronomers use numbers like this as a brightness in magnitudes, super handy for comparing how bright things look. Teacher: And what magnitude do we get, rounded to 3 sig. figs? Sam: -2.27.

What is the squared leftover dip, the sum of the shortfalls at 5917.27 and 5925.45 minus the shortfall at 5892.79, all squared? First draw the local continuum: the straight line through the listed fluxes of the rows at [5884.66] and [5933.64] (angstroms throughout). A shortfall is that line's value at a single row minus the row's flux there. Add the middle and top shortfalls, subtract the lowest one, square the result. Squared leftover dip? 1.2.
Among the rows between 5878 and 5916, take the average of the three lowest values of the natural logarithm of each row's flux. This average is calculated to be 1.27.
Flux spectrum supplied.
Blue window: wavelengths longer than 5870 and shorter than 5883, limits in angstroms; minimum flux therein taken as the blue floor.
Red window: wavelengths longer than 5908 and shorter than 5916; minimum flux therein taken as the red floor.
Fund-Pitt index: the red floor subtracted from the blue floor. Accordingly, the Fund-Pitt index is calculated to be 0.17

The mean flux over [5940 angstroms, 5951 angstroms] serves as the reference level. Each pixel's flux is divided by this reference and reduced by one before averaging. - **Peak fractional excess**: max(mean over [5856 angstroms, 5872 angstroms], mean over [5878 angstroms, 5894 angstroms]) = -0.039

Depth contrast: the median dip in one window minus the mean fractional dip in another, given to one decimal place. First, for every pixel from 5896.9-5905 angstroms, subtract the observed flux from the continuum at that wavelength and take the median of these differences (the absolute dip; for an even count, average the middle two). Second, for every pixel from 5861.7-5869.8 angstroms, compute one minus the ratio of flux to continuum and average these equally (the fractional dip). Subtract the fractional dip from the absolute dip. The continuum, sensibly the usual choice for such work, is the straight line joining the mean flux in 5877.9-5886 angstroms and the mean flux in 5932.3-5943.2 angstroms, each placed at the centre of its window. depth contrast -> 0.4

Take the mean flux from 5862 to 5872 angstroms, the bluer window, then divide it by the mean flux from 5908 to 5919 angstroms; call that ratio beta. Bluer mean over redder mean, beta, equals 1.02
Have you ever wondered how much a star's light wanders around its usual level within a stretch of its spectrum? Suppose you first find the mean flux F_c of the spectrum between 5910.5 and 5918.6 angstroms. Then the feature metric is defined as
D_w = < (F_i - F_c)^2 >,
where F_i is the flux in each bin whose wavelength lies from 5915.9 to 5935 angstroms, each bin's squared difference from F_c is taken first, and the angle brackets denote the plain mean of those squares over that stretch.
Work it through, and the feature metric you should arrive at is 0.012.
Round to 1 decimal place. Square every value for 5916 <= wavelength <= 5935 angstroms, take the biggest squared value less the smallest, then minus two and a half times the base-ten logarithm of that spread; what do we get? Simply -1.2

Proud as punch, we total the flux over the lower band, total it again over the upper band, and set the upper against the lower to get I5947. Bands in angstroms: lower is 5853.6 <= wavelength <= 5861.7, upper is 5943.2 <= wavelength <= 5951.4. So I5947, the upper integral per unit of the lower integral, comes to 1.06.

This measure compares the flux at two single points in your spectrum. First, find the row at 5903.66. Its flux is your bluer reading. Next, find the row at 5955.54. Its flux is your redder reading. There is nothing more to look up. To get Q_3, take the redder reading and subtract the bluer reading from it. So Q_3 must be 0.12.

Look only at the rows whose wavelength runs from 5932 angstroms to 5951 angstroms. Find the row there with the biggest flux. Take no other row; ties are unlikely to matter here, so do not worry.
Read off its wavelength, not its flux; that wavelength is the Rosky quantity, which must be 5941.84 angstroms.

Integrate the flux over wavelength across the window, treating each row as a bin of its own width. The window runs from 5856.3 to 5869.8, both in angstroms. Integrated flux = 62.0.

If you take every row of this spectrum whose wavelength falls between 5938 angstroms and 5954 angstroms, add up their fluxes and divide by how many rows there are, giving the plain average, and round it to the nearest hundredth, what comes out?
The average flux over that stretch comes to 4.74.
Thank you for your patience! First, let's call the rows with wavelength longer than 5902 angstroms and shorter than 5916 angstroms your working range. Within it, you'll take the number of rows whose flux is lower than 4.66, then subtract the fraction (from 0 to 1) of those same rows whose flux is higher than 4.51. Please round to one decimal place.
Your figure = 3.8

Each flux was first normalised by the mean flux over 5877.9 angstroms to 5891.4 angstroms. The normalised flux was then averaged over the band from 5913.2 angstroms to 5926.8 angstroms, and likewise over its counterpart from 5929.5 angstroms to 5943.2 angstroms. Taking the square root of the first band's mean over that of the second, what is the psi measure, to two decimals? 0.99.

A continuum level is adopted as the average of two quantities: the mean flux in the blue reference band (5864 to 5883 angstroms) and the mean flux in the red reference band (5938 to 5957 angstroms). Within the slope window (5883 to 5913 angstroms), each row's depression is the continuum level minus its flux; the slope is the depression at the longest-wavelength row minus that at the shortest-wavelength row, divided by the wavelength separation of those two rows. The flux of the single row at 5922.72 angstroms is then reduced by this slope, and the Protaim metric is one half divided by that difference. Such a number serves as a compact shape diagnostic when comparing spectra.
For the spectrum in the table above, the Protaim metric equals 0.1058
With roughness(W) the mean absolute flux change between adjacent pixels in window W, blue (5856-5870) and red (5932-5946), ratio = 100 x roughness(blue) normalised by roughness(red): 89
